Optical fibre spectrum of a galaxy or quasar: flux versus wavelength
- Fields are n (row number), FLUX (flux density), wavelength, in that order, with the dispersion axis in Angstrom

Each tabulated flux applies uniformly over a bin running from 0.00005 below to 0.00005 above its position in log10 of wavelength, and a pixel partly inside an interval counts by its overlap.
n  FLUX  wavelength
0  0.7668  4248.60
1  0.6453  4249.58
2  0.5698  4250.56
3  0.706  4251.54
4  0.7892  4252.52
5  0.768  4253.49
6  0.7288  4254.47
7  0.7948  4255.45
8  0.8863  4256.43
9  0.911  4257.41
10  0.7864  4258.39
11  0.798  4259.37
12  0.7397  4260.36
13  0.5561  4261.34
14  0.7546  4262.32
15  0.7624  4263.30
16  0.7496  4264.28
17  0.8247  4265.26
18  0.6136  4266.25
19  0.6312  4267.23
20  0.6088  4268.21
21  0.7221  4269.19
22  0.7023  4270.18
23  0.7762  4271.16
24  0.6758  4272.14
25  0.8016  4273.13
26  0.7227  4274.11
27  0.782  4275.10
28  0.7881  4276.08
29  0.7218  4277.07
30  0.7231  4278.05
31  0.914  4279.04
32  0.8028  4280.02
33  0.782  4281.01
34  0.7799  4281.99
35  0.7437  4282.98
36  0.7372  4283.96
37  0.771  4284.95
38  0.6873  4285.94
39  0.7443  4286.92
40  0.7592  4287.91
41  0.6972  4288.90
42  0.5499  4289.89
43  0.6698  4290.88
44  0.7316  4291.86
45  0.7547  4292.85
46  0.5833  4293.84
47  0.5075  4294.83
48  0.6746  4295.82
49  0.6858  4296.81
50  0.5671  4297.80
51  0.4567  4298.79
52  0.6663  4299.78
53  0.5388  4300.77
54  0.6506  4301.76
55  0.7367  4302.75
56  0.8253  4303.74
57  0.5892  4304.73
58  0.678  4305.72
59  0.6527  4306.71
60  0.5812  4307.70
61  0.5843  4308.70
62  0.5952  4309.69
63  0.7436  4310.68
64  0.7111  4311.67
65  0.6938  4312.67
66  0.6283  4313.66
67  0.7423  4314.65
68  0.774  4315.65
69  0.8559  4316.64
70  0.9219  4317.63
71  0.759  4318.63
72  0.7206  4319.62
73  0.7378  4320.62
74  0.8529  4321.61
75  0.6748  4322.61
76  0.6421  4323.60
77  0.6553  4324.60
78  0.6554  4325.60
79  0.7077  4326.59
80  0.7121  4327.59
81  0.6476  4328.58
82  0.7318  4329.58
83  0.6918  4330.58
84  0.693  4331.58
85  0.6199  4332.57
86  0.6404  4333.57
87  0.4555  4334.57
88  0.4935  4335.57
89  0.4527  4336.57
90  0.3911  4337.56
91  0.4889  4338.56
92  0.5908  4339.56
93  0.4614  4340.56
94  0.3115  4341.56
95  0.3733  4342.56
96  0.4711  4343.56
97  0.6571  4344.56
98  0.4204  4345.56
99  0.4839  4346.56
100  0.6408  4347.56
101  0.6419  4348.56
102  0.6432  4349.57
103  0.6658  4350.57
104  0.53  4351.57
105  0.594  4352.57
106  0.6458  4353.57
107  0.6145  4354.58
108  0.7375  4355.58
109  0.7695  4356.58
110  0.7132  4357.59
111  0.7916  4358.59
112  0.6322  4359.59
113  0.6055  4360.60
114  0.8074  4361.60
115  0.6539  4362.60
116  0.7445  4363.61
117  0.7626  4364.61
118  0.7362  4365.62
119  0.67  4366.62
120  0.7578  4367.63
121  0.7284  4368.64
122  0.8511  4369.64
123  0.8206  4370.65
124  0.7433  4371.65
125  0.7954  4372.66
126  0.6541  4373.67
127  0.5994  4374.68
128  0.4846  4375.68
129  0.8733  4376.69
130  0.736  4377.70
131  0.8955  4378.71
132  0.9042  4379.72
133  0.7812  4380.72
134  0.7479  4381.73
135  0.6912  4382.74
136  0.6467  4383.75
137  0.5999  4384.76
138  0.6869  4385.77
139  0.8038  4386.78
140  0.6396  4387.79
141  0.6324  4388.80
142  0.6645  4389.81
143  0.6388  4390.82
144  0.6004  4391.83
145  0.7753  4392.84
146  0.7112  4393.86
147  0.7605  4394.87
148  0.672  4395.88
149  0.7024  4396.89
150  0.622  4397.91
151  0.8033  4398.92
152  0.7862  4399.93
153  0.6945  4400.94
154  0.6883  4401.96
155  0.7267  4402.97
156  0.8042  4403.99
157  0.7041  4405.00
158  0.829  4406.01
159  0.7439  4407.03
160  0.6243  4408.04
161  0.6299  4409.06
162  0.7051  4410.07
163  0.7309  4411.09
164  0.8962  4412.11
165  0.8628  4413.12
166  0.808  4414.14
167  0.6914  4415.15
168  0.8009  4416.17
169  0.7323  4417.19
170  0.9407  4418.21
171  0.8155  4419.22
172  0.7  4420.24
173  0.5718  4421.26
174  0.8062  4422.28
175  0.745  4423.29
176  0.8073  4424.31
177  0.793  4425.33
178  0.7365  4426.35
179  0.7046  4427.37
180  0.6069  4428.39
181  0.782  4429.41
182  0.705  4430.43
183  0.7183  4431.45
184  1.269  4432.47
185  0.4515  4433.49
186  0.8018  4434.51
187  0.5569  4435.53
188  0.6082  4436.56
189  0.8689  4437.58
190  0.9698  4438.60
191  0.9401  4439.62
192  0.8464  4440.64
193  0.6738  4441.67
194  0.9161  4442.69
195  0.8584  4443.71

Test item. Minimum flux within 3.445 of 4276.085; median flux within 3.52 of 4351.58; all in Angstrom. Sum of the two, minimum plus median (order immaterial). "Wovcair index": 1.36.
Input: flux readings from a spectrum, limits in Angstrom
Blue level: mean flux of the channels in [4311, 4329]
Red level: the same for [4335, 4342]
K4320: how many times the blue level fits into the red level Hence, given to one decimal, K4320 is 0.6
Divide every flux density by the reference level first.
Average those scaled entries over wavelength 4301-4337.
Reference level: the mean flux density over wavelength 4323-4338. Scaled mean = 1.11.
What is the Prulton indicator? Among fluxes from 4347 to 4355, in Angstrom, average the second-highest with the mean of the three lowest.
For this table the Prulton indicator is 0.613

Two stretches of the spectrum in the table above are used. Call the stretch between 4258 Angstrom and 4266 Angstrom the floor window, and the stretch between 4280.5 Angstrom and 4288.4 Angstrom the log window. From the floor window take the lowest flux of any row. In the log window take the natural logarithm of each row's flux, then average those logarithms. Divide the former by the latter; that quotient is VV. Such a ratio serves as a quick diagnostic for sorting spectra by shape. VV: -1.9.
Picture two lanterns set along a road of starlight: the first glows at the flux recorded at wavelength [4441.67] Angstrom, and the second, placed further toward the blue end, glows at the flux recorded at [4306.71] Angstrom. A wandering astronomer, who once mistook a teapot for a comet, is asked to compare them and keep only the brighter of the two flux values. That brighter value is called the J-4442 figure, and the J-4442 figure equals 0.674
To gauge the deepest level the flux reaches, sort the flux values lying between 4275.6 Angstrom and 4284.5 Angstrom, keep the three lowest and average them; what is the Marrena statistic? 0.73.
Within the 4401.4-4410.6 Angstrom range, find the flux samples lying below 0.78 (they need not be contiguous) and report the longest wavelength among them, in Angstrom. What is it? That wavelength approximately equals 4410.07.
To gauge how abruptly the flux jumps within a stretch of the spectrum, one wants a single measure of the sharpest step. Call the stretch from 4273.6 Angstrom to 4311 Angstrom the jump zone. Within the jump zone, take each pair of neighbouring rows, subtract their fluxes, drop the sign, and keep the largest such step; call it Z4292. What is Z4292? 0.236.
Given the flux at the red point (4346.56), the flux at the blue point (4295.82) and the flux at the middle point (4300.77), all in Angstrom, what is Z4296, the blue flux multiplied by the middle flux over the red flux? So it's 0.75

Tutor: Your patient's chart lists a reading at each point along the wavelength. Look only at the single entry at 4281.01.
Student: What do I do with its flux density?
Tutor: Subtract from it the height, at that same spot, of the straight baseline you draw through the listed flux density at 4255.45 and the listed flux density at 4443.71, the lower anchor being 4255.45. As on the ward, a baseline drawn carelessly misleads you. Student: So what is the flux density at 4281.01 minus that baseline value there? -0.02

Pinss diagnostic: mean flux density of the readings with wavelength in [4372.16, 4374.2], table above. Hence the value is 0.72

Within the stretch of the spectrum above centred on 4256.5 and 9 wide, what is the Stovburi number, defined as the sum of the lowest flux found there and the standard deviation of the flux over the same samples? 0.79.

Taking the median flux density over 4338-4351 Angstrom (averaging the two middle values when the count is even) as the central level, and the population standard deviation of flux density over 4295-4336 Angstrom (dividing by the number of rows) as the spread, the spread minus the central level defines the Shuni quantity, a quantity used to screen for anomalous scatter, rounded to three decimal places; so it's -0.391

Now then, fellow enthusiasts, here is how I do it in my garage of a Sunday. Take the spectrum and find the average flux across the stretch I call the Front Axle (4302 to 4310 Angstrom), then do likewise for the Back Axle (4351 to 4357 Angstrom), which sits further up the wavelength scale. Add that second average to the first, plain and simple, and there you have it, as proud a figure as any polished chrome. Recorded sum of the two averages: 1.30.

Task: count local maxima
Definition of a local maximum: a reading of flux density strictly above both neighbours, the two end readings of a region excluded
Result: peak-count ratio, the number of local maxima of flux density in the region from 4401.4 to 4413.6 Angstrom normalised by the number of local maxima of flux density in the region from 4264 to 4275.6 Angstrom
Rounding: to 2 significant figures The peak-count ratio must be 0.60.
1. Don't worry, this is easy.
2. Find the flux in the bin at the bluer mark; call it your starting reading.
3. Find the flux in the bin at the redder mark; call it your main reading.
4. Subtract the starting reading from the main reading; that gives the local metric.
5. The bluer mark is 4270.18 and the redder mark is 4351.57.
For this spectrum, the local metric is -0.2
